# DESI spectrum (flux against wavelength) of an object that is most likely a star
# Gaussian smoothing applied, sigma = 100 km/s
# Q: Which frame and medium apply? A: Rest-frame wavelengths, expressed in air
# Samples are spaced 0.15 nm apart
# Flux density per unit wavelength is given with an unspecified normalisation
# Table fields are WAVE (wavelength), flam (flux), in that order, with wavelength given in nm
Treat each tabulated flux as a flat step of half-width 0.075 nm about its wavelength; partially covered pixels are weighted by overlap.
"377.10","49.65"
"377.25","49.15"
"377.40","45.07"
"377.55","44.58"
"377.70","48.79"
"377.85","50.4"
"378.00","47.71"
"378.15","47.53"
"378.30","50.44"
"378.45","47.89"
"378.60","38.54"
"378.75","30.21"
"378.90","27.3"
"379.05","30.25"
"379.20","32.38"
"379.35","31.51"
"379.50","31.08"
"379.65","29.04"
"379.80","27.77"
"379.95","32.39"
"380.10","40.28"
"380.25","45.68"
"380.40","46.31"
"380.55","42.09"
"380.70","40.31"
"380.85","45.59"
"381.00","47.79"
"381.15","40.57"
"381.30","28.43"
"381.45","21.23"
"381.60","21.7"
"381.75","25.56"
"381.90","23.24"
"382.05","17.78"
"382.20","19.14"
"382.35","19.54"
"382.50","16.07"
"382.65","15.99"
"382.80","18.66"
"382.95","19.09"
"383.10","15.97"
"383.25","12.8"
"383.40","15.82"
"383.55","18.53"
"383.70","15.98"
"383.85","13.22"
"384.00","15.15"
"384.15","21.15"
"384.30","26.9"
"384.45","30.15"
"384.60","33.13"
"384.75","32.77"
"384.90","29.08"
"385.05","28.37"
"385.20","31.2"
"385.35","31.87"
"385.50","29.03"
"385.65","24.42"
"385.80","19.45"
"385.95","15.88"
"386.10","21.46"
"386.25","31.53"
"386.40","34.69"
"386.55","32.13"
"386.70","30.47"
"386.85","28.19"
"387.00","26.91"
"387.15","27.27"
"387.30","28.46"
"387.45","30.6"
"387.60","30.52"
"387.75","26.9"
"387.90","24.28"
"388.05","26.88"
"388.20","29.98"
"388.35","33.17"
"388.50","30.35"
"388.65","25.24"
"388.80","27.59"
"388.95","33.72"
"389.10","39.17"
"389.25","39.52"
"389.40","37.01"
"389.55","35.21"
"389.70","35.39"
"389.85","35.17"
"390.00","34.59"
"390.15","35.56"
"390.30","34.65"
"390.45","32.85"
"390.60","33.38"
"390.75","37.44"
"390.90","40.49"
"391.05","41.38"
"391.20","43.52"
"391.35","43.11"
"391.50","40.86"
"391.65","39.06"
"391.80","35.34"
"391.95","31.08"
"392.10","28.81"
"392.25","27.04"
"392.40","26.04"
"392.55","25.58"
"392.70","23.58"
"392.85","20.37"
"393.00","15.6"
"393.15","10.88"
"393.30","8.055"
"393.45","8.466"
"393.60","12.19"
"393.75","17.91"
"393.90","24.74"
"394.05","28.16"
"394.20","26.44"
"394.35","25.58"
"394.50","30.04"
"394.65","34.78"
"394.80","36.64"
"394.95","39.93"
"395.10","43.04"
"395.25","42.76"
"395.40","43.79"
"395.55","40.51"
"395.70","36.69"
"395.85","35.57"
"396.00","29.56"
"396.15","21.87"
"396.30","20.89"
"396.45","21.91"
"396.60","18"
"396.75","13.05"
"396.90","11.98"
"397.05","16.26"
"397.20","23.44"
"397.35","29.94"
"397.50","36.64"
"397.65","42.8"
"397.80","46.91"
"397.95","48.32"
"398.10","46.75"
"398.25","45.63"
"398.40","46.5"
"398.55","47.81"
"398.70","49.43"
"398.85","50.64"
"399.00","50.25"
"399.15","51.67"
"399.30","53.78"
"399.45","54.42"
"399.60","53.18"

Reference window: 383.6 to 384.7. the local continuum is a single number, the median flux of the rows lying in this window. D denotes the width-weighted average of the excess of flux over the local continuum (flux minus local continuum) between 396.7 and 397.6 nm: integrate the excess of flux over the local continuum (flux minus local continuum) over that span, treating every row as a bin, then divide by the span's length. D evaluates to 2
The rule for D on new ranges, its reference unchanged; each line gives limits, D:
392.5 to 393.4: -4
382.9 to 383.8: -5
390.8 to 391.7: 20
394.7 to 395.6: 20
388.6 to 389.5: 13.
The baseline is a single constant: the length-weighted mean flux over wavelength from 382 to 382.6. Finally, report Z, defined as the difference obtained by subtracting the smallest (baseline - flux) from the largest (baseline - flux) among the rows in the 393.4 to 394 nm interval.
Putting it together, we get 16.3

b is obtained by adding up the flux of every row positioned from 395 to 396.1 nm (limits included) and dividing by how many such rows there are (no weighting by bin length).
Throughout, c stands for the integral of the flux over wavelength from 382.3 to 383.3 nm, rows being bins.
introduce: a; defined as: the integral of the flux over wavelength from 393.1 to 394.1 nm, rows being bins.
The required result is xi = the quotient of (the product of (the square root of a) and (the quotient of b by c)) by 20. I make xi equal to 0.45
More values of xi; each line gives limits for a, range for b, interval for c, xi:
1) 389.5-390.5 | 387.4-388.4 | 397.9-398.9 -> 0.18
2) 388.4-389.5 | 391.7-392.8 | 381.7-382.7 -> 0.44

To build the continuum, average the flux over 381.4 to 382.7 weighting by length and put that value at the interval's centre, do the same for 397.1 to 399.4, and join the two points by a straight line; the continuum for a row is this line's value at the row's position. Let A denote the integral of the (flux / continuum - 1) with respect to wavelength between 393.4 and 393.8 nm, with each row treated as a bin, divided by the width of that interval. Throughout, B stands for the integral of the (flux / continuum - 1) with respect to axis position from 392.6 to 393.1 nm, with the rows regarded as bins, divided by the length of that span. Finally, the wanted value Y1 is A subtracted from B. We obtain 0.2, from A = -0.7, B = -0.5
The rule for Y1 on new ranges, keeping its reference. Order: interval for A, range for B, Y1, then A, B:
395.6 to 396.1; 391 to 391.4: 0.4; -0.2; 0.3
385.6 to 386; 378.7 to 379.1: 1.1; -0.2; 0.9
